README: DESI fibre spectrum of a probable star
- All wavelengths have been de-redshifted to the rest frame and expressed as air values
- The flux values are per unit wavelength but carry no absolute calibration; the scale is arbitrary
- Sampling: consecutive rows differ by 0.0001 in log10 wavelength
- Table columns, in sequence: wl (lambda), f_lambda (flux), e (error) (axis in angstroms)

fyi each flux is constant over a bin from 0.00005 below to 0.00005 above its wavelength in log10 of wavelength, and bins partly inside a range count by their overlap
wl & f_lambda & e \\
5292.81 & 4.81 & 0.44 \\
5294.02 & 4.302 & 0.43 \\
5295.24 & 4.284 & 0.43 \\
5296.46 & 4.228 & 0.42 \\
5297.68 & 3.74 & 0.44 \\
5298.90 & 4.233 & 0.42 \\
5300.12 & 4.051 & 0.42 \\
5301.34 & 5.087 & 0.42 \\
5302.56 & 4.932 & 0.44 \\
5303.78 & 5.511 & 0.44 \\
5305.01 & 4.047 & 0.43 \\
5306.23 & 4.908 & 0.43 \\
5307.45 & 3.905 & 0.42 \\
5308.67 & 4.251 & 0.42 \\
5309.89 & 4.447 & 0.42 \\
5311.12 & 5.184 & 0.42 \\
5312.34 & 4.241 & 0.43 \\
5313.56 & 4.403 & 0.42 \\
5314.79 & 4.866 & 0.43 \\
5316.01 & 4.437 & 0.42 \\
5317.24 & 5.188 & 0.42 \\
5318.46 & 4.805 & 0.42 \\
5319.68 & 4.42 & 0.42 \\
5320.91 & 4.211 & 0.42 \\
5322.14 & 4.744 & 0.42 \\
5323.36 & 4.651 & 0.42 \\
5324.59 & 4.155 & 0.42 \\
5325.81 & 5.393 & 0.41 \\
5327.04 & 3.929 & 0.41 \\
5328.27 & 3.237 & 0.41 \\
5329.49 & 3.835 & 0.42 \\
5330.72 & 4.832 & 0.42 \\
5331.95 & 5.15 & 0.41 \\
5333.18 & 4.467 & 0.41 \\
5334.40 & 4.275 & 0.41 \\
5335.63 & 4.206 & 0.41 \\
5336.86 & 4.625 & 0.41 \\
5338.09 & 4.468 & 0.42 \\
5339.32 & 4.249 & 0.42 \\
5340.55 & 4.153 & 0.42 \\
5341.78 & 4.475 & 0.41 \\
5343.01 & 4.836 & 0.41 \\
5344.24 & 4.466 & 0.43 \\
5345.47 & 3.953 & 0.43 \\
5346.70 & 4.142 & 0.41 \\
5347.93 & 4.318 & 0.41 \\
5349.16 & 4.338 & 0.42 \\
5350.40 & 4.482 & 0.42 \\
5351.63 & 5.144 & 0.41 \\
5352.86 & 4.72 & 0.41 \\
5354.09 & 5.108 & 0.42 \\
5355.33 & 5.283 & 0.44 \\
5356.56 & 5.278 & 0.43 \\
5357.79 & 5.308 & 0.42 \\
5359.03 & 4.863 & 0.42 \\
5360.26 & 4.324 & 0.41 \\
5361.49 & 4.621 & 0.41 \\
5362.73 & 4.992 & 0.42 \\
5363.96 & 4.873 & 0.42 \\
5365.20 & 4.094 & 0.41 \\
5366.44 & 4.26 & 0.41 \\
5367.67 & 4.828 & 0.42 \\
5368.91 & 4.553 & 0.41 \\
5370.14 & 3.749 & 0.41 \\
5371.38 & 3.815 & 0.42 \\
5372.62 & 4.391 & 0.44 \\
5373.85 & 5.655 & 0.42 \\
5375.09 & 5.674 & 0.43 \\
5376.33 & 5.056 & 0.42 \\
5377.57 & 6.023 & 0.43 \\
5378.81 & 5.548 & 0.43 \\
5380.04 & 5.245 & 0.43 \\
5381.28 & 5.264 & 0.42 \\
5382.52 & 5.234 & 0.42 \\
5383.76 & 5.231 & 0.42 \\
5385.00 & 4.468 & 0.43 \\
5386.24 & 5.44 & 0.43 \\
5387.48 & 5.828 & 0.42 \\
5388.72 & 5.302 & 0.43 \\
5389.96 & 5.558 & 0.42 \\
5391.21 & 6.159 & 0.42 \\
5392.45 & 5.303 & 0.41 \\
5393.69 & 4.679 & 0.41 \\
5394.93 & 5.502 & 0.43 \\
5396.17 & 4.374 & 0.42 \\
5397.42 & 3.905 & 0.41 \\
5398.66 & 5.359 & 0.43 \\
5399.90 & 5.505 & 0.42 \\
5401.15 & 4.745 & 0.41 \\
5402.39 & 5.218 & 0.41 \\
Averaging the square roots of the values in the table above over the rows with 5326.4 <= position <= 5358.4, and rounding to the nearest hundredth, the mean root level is 2.12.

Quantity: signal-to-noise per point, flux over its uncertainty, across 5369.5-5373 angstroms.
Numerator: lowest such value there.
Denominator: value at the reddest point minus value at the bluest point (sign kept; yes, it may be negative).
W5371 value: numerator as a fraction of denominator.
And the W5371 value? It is 11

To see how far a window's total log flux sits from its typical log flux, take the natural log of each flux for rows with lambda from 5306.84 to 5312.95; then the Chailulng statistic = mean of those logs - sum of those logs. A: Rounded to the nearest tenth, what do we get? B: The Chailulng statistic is -5.9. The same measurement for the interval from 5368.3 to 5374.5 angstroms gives -5.9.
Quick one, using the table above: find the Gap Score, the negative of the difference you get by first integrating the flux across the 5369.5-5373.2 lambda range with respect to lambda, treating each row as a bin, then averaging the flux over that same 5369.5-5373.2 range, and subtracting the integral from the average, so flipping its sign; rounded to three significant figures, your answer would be 10.8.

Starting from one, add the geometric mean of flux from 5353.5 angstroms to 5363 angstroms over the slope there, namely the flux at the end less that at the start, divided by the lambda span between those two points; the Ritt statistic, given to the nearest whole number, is -368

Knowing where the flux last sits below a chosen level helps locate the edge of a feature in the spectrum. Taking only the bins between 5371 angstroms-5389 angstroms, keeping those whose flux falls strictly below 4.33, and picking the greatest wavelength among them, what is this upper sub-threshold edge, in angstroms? 5371.38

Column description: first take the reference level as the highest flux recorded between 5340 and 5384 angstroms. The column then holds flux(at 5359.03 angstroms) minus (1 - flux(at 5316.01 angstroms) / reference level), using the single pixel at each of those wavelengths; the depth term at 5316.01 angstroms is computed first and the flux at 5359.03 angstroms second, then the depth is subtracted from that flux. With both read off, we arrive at 4.6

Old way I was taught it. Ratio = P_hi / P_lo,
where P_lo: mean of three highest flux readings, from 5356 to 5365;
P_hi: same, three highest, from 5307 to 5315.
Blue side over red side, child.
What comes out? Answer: 0.93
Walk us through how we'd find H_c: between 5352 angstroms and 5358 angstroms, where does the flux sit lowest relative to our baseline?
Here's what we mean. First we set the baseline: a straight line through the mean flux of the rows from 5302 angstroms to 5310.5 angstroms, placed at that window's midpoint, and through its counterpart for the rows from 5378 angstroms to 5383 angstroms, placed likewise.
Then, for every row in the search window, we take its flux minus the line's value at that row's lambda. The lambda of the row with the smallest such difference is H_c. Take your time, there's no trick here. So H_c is 5352.86 angstroms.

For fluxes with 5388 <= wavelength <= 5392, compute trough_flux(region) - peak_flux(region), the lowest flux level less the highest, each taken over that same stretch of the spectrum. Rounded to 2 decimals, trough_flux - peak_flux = -0.86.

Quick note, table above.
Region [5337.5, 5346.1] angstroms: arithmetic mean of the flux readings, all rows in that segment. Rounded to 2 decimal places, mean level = 4.37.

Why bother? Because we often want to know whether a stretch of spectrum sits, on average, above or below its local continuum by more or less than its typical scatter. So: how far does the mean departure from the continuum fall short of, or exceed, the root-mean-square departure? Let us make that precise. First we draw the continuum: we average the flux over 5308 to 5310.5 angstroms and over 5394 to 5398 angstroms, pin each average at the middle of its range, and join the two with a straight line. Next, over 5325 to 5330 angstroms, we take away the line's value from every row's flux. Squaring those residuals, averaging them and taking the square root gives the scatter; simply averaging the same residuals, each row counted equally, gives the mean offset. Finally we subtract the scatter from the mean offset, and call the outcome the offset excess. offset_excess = -1.15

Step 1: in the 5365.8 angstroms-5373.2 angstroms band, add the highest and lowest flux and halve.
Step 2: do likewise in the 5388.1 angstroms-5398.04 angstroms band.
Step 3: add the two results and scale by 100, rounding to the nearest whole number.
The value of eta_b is 932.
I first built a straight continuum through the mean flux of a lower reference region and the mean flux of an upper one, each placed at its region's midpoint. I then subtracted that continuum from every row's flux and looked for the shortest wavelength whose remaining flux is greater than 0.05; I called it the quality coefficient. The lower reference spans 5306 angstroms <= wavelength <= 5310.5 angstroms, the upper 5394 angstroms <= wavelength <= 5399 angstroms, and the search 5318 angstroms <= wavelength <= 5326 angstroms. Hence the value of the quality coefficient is 5318.46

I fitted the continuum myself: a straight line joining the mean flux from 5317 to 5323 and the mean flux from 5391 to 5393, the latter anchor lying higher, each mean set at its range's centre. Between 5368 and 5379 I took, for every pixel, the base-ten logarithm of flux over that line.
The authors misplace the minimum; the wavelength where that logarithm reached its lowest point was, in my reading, 5370.14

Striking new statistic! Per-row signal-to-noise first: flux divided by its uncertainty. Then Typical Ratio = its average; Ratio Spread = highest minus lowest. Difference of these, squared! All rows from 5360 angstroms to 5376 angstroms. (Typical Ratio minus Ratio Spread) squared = 44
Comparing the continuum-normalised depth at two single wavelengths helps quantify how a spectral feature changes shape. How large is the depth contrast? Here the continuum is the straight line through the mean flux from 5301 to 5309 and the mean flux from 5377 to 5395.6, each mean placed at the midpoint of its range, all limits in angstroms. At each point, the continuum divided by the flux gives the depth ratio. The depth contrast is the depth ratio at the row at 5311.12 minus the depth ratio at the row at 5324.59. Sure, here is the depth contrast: -0.25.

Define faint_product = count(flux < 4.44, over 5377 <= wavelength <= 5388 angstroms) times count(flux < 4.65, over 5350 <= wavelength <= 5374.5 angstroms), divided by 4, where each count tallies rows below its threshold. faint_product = 0.0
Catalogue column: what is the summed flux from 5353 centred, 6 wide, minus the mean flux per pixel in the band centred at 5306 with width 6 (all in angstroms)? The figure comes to 20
